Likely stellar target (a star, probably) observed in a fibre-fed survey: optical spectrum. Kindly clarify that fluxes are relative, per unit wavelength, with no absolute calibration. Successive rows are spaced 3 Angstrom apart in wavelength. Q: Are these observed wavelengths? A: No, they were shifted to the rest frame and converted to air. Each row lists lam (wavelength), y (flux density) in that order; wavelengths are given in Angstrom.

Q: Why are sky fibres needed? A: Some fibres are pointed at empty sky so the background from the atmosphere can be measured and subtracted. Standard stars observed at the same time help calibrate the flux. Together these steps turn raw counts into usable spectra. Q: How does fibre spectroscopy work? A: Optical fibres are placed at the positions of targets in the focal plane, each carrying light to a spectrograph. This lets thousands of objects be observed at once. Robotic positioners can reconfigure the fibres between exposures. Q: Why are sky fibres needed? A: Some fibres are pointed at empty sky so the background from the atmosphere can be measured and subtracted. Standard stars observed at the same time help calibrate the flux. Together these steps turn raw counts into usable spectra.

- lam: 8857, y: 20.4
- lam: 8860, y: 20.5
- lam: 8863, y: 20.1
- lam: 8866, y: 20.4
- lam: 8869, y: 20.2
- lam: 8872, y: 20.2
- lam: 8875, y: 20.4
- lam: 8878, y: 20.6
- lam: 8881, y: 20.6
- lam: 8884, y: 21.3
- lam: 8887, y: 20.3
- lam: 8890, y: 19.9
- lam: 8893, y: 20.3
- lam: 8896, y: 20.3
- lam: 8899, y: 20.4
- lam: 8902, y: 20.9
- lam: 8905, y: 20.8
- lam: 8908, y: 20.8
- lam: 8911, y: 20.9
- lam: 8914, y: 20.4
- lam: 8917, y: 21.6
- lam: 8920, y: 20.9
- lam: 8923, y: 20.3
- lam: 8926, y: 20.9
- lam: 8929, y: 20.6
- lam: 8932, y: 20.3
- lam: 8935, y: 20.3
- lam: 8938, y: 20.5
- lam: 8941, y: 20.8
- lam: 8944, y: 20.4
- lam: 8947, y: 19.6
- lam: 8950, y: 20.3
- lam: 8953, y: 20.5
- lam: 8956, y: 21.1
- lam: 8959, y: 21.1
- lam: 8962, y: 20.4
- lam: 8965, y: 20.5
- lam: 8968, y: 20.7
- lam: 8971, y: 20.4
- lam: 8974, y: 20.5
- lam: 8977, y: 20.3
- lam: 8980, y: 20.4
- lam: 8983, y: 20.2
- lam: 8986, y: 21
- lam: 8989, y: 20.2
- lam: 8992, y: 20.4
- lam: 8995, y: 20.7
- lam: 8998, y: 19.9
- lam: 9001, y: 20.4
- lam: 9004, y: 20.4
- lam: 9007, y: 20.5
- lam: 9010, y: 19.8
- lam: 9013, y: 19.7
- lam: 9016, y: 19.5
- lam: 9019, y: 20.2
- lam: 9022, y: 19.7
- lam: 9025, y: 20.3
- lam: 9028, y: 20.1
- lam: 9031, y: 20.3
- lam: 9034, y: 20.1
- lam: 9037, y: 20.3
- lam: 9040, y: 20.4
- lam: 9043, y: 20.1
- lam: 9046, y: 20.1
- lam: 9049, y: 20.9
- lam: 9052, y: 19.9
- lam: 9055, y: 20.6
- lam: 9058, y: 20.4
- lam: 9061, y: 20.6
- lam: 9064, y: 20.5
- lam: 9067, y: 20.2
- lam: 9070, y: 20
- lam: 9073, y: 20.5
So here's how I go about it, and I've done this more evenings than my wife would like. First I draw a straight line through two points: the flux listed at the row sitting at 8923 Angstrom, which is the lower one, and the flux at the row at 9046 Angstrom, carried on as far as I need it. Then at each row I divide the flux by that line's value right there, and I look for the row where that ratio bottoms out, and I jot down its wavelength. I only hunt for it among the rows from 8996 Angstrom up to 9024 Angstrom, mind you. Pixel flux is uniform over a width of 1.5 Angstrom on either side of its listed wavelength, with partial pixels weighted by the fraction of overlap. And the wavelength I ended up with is 9016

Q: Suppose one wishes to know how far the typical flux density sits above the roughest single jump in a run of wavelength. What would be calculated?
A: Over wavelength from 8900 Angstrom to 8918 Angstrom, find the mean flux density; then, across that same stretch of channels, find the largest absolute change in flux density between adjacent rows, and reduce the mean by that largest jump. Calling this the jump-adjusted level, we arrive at 19.7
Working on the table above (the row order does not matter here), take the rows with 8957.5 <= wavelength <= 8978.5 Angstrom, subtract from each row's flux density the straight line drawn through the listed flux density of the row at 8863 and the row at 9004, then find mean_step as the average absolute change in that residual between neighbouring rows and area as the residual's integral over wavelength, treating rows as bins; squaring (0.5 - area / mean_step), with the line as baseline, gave 321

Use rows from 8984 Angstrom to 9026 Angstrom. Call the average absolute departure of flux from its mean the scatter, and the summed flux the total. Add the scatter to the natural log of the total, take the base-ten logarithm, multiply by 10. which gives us 7.77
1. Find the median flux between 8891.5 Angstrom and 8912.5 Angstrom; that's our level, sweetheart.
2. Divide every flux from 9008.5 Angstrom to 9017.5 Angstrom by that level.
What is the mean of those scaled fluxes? 0.95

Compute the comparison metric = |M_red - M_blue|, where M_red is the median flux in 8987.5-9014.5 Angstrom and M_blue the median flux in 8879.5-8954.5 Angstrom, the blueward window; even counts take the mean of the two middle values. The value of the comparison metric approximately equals 0.10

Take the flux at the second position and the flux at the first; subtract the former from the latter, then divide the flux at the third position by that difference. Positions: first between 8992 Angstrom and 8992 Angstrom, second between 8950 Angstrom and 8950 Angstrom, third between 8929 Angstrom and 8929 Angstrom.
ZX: 206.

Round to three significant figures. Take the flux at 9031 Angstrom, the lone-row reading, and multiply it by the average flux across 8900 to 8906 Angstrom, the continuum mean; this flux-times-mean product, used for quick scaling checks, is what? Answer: 423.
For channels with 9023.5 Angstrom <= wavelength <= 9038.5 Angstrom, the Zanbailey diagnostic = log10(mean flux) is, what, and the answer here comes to 1.31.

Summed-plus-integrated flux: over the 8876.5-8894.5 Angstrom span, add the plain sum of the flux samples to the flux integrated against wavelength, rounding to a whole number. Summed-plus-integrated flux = 492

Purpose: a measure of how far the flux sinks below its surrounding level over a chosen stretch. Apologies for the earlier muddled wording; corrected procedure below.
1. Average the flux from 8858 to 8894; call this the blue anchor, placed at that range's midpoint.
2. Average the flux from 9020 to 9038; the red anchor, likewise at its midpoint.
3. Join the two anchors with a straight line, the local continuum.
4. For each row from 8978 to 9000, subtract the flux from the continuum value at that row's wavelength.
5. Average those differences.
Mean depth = -0.196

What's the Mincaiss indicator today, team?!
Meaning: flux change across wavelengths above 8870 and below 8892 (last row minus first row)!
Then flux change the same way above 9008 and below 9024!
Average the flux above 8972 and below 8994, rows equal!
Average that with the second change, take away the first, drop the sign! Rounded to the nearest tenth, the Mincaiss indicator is 10.5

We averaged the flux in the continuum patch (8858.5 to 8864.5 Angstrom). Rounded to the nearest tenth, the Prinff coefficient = 20.3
